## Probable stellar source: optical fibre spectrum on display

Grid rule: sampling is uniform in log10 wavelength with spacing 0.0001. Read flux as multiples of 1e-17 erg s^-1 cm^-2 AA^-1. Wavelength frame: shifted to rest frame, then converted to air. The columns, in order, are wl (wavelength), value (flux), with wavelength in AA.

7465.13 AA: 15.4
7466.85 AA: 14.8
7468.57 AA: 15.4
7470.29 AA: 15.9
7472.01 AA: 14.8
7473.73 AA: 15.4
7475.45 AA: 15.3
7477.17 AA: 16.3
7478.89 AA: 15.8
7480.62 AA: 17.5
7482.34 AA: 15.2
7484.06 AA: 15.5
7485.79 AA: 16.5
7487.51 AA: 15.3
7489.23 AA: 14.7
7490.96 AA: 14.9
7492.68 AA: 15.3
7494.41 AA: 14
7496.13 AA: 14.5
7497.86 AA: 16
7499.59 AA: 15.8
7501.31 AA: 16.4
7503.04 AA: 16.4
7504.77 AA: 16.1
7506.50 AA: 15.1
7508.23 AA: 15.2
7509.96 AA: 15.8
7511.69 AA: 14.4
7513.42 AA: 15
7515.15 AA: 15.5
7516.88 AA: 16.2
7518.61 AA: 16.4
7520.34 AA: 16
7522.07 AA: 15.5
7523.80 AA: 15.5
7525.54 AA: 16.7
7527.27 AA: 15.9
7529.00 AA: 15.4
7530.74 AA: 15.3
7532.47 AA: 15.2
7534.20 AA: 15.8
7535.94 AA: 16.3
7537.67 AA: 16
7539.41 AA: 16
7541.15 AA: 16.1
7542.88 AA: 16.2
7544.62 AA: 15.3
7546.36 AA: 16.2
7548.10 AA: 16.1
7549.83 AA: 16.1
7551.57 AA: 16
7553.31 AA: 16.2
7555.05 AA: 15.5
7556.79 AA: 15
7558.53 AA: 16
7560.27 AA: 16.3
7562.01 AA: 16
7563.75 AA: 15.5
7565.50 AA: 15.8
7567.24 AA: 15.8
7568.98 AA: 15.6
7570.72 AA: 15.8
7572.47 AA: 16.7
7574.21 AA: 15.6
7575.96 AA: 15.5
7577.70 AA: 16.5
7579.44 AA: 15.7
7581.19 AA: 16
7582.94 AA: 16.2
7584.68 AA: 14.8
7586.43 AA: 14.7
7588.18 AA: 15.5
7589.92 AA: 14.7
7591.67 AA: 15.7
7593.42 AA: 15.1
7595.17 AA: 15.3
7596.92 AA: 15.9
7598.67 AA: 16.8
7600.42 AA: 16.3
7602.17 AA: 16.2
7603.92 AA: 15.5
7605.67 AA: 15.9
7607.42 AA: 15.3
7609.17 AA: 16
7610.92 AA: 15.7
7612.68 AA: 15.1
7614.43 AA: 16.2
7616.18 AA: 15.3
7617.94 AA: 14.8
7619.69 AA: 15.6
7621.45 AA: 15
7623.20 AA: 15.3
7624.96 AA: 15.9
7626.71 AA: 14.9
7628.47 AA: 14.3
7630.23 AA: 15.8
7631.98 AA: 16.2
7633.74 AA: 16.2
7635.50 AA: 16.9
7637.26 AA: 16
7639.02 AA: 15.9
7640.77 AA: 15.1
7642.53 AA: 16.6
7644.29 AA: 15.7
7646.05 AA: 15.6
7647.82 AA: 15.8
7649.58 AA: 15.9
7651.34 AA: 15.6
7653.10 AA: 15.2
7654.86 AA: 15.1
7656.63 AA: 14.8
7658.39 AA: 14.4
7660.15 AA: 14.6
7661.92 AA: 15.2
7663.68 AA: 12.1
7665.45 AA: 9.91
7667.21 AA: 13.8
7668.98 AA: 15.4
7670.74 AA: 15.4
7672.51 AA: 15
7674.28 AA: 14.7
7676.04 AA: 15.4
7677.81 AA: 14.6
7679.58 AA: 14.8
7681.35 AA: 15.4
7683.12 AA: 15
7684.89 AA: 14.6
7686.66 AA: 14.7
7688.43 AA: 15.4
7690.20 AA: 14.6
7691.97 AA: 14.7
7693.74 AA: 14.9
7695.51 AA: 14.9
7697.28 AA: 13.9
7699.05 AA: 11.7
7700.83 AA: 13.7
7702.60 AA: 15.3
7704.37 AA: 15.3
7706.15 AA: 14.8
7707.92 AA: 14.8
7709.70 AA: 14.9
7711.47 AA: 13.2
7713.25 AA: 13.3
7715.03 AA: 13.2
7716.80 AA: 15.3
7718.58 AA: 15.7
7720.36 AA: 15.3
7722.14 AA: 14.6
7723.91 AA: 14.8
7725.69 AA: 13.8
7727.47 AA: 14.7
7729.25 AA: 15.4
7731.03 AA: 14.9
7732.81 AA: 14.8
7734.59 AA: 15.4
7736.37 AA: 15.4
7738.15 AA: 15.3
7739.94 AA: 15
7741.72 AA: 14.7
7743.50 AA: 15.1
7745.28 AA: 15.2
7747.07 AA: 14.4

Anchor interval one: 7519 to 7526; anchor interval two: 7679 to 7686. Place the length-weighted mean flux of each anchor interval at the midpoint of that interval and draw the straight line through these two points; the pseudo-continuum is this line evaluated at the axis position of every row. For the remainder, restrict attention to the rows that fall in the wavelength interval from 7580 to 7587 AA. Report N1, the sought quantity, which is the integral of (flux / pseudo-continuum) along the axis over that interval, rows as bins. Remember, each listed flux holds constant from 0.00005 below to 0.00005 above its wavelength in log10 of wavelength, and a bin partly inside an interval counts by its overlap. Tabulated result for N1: 7 AA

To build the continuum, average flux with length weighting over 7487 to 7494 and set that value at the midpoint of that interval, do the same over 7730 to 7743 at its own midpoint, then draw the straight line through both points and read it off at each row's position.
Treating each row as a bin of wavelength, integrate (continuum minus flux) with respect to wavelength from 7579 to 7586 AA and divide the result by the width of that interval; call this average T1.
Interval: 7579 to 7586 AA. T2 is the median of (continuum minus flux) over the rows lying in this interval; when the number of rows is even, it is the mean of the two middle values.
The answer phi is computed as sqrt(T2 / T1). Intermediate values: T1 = -0.6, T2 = -0.8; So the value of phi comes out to 1.18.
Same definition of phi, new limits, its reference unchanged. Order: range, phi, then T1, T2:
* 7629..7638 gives 1.02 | -1.1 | -1.2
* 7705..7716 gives 1.01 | 1.0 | 1.0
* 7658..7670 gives 0.67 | 1.4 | 0.6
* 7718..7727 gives 1.01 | 0.3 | 0.3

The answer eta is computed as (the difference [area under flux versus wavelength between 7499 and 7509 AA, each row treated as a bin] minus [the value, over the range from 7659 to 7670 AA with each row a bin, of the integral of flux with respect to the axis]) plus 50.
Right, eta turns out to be 59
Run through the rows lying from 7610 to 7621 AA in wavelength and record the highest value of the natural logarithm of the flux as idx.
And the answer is 2.79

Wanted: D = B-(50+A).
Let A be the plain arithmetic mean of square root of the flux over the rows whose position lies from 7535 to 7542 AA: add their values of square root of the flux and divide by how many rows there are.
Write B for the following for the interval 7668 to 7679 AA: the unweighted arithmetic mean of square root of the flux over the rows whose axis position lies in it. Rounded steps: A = 4.01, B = 3.88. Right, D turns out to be -50.1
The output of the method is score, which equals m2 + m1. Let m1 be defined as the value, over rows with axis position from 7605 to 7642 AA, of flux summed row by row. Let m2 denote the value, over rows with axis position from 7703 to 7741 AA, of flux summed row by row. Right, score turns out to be 637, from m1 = 327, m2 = 310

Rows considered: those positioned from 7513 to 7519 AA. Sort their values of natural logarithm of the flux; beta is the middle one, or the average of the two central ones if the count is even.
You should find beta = 2.76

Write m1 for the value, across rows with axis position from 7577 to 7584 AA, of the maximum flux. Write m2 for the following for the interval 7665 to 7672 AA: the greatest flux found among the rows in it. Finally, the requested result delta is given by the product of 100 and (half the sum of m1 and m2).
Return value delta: 1595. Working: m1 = 16.5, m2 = 15.4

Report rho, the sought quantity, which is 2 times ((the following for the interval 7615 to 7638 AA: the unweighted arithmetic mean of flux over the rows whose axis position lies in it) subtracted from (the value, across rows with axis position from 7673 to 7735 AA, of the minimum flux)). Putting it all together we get -8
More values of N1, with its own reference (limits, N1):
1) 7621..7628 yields 7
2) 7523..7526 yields 3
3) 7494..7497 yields 3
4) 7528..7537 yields 9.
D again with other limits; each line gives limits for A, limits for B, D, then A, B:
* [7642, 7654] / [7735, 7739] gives -50.1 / 3.97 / 3.92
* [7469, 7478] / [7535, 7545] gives -49.9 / 3.94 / 4.00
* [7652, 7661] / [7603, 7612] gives -49.9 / 3.85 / 3.96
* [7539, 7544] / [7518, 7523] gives -50.0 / 4.01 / 4.00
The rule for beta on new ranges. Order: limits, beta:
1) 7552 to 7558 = 2.74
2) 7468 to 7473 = 2.73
